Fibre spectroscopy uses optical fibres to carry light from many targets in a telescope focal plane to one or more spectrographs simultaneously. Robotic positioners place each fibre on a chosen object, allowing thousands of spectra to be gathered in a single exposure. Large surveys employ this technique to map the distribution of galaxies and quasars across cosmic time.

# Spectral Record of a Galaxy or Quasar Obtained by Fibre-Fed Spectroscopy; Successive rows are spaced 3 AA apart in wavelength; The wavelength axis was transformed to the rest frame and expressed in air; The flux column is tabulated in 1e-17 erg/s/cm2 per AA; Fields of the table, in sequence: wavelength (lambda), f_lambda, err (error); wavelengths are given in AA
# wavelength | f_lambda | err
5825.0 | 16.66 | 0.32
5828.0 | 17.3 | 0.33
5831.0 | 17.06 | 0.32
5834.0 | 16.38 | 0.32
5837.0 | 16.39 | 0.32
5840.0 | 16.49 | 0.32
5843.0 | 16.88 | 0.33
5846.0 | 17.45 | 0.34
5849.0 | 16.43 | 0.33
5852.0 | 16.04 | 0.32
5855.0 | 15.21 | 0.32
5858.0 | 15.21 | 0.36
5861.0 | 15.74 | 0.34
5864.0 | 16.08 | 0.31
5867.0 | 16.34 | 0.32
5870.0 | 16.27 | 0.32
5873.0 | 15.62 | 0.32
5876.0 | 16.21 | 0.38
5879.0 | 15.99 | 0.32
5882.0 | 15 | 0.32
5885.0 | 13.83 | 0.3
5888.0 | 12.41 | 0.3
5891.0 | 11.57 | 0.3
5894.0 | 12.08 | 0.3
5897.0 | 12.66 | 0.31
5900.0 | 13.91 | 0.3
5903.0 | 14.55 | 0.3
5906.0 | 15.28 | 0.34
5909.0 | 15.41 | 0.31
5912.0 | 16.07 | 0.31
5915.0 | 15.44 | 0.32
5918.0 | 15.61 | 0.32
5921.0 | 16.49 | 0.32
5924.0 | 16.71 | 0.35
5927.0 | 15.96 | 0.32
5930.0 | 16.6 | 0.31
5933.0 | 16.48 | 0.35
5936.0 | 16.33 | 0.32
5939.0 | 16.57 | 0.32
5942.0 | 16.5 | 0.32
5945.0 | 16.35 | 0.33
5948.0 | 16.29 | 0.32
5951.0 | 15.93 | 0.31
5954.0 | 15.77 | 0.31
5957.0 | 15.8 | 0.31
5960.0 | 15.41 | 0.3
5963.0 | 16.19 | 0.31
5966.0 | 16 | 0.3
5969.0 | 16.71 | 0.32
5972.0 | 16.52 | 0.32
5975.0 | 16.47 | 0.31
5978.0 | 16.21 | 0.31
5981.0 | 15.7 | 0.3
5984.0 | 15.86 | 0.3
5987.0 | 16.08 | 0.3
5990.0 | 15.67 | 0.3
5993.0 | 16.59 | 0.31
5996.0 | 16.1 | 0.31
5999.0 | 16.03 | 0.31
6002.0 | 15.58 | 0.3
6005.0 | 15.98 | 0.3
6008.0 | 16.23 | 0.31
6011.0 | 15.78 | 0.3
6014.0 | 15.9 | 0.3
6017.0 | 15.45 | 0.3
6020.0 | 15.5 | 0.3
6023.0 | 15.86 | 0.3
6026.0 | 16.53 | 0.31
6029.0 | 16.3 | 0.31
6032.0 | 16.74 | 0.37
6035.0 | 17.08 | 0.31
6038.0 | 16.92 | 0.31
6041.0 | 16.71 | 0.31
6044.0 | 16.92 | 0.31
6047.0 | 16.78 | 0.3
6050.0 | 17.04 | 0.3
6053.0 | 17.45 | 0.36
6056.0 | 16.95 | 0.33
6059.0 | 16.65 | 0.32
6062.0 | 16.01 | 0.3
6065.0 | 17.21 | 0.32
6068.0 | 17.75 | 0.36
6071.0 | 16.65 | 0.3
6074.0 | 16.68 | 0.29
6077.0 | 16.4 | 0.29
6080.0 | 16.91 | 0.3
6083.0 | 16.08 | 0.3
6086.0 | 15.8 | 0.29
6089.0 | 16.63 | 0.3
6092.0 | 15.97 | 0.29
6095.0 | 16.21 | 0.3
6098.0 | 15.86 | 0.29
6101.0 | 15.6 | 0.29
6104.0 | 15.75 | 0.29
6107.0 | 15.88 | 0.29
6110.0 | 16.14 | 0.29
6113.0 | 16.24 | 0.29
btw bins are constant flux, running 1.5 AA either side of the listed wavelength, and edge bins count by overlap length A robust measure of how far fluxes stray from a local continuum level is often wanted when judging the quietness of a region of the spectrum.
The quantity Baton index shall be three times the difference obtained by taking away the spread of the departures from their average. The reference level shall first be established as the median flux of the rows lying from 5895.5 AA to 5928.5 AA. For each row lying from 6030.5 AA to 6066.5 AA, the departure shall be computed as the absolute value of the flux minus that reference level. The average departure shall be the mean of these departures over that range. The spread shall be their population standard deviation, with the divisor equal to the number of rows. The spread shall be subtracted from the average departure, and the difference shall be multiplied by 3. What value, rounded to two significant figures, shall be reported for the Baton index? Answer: 3.3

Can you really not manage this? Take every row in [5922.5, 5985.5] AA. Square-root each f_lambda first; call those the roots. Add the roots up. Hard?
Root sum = 85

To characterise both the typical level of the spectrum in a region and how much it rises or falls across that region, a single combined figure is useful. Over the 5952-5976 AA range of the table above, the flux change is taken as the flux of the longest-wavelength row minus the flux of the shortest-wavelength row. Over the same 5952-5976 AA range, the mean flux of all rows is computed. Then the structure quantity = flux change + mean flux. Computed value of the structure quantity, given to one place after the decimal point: 16.8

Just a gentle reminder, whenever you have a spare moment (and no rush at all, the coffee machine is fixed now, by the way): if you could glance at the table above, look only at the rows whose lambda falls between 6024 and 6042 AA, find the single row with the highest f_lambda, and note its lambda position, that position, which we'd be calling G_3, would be 6035.0 AA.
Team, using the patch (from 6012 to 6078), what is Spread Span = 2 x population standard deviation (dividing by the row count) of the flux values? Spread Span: 1.2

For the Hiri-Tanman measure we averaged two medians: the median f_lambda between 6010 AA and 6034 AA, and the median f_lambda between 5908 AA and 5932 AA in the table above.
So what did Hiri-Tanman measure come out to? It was 15.9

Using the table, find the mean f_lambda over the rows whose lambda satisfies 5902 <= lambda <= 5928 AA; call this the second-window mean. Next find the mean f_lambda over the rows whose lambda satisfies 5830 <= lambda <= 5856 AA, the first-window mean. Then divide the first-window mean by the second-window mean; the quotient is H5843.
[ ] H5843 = 1.05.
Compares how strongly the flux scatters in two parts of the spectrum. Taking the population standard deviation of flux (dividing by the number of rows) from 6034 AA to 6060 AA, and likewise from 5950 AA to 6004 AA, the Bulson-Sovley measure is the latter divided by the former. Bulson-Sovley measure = 1.6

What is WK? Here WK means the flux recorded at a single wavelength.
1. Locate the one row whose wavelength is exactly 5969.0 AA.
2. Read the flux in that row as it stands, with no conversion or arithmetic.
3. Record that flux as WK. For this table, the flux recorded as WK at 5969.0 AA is 16.71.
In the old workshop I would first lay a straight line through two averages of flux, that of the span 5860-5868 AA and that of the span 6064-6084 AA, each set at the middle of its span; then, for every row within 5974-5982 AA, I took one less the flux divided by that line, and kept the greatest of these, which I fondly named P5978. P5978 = 0.05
